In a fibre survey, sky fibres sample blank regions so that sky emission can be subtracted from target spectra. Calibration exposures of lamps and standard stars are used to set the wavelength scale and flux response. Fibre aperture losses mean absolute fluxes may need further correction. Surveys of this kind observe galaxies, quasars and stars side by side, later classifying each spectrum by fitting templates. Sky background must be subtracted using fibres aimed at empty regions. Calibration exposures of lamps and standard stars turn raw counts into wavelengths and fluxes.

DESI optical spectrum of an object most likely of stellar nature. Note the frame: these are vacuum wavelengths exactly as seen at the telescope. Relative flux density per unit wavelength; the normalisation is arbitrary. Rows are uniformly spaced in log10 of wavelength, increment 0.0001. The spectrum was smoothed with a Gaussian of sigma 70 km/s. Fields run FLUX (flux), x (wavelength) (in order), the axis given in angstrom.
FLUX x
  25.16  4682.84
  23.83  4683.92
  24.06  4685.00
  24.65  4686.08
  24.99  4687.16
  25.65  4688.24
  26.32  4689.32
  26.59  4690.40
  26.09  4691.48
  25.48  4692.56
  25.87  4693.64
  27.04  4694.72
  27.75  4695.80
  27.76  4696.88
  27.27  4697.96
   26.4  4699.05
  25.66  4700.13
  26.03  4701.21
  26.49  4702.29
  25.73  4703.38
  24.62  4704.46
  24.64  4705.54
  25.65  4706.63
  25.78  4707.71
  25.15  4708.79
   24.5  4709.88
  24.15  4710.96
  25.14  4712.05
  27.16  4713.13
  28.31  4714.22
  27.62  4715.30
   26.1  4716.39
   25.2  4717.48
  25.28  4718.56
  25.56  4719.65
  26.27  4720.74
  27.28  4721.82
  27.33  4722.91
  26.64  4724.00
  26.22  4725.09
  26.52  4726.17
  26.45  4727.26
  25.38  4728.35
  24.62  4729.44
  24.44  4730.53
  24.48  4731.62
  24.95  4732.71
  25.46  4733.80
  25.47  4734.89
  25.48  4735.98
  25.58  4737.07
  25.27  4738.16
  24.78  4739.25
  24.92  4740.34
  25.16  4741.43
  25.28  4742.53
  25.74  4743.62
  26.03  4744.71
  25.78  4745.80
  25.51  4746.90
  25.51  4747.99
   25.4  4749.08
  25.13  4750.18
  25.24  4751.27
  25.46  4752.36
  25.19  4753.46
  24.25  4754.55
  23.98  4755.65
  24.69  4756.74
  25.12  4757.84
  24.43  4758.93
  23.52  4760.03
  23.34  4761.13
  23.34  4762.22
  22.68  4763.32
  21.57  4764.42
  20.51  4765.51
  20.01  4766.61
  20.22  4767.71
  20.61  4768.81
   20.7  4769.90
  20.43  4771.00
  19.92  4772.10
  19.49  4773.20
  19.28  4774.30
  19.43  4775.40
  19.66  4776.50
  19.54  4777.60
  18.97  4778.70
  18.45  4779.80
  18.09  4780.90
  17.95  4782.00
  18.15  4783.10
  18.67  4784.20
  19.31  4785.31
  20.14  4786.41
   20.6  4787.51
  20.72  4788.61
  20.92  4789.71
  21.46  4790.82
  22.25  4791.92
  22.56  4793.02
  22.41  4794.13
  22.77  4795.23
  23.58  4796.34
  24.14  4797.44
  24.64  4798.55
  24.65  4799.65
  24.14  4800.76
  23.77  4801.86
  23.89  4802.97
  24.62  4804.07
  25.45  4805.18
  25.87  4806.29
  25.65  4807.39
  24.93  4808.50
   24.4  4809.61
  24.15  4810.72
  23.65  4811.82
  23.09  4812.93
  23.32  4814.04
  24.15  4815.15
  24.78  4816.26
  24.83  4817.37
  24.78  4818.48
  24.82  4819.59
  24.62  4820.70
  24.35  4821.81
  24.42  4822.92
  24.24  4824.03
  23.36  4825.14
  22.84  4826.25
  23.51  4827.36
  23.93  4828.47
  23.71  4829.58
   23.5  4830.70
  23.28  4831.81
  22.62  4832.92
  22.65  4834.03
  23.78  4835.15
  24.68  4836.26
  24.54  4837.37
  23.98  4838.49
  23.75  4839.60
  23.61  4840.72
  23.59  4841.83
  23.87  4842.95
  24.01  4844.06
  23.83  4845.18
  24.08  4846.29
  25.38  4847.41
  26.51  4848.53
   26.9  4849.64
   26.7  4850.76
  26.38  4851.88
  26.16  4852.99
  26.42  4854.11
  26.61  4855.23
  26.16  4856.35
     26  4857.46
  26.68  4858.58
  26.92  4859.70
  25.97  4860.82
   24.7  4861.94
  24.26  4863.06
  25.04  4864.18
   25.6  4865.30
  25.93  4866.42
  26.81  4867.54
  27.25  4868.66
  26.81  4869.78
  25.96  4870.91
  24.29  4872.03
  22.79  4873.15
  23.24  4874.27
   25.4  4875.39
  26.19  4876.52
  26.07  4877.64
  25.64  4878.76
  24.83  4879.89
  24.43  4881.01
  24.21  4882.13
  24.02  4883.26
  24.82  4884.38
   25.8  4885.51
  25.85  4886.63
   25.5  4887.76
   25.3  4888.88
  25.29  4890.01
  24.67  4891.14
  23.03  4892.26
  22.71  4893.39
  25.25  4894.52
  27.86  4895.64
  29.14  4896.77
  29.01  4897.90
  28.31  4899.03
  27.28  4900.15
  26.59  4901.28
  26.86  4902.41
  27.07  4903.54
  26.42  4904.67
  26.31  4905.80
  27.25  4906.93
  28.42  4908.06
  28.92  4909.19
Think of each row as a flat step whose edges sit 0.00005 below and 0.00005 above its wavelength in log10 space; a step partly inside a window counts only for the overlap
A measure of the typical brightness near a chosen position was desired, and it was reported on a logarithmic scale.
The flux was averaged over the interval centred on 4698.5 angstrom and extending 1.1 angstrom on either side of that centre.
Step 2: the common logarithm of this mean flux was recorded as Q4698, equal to 1.43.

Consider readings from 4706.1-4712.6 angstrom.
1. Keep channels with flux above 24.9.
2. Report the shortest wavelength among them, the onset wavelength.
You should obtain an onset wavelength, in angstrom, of 4706.63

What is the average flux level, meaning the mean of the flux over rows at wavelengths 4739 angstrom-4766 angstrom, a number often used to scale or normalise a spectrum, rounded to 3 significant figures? 24.5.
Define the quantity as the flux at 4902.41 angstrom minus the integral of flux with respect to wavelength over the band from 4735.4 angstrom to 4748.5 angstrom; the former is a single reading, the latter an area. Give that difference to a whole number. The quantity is -306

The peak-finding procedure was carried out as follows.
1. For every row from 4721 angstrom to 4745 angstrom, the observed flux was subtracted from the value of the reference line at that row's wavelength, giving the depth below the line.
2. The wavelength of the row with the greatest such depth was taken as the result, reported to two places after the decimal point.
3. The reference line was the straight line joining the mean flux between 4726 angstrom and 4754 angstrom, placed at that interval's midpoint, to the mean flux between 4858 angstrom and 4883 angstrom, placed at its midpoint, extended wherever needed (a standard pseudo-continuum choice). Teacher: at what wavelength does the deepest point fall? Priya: 4730.53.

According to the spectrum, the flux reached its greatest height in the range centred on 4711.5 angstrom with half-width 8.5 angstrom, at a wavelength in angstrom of 4714.22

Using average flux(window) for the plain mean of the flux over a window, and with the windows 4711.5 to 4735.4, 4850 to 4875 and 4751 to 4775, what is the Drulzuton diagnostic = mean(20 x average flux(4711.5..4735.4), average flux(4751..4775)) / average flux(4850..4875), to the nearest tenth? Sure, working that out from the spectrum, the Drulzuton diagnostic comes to 10.5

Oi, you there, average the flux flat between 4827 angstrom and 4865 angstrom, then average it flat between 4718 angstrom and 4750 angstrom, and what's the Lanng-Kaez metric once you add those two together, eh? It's 50.4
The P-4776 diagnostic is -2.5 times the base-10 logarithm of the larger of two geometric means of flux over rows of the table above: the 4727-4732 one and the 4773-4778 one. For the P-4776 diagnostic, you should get -3.50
